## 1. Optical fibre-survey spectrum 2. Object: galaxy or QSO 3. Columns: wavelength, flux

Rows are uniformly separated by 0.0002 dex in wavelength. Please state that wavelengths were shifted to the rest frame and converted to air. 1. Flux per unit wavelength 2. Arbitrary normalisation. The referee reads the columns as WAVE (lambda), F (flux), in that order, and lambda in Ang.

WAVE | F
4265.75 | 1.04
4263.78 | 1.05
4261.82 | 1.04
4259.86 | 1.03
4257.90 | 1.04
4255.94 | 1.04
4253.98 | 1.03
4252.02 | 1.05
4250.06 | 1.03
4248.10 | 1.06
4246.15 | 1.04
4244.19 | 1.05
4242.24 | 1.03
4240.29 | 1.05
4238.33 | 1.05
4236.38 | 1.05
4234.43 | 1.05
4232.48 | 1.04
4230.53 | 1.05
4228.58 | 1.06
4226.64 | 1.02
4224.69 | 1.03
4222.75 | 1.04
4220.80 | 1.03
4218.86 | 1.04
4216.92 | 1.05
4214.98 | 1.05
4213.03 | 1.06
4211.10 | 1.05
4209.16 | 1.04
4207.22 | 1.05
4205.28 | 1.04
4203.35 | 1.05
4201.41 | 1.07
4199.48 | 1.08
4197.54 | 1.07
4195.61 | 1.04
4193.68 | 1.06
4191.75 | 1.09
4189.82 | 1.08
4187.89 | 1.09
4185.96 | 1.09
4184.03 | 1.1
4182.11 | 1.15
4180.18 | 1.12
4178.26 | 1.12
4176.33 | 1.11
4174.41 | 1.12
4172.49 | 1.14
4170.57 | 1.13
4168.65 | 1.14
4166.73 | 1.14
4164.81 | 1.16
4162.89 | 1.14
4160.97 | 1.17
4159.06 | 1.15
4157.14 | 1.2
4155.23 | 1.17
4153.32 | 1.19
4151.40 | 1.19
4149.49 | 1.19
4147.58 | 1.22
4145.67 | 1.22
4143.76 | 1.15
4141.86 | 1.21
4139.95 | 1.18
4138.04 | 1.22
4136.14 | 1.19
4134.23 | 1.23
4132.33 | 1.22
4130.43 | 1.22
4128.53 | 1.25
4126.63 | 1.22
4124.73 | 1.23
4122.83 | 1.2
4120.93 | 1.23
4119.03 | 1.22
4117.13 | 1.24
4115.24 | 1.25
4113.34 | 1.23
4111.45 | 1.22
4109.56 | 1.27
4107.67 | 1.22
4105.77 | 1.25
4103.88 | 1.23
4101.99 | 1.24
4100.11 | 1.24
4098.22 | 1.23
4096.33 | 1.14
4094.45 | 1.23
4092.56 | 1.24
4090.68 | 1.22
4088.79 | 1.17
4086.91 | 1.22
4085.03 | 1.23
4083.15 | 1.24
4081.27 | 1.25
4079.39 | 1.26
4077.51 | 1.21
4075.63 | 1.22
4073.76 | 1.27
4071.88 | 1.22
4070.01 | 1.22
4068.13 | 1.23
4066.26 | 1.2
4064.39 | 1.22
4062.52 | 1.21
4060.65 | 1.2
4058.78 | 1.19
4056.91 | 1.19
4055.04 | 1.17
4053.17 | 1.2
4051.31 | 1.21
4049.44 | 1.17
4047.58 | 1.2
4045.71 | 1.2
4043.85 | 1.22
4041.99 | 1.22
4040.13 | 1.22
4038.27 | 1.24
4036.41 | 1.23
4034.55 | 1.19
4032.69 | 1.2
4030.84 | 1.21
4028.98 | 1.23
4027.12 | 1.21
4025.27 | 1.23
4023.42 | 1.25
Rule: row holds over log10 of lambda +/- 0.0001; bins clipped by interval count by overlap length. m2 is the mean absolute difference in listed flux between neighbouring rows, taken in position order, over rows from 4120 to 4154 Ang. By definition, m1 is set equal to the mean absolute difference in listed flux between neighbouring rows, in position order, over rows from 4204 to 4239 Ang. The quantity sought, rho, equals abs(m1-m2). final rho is 0.016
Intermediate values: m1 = 0.010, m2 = 0.026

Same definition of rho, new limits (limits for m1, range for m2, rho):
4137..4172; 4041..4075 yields 0.008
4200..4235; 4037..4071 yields 0.004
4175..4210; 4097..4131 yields 0.006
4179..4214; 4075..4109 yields 0.012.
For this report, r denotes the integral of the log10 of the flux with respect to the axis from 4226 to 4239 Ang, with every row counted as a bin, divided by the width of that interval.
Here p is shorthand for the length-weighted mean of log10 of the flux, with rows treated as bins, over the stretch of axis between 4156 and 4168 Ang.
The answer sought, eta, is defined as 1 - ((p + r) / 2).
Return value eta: 0.958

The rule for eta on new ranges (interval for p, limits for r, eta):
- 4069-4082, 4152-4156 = 0.918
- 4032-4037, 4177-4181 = 0.935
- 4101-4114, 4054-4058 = 0.918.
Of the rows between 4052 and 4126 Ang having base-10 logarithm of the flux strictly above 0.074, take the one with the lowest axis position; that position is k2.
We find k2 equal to 4053.17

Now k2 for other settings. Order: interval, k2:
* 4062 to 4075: 4062.52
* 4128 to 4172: 4128.53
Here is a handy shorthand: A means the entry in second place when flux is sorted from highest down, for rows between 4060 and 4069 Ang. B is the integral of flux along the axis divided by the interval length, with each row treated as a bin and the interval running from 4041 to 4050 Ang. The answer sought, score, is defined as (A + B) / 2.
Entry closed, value 1.21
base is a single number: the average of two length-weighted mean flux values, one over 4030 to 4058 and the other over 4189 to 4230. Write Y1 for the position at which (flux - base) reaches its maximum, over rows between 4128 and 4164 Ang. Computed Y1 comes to 4128.53 Ang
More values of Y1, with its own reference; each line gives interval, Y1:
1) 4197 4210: 4199.48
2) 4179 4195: 4182.11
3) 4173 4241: 4182.11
